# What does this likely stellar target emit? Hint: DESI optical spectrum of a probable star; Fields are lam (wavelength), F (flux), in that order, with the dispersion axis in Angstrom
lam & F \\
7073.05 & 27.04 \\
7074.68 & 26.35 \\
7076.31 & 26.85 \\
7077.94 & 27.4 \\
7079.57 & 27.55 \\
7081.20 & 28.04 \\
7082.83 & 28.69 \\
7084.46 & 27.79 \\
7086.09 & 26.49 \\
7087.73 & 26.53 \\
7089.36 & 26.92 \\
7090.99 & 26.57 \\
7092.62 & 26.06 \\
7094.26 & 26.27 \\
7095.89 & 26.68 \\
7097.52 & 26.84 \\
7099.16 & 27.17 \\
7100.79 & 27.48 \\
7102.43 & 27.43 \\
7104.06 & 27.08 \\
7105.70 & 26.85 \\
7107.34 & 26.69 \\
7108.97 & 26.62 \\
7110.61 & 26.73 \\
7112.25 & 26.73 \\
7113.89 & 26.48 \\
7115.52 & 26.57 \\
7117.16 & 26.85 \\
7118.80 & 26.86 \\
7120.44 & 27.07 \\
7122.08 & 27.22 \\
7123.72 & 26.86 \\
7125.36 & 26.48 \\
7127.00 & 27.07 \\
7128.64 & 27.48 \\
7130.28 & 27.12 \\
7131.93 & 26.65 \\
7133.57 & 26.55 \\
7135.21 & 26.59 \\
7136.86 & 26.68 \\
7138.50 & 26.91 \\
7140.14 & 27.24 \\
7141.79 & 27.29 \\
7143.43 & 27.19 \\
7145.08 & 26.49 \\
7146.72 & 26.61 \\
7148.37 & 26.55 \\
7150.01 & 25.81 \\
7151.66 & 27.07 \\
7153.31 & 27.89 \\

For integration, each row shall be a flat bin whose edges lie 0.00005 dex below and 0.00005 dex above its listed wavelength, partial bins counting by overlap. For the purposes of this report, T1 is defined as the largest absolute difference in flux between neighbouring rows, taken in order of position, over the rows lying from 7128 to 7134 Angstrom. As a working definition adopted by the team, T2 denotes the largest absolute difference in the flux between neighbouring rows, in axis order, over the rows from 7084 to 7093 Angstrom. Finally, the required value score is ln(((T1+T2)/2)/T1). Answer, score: 0.63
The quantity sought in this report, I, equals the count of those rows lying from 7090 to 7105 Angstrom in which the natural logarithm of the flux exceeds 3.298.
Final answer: 4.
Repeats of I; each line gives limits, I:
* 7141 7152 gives 3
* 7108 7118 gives 0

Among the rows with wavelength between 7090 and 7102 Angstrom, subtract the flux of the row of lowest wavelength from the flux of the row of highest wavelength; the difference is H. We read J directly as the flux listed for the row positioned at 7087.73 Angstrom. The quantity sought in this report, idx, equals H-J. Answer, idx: -25.6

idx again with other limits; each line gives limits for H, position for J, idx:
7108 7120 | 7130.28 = -26.9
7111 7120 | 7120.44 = -26.9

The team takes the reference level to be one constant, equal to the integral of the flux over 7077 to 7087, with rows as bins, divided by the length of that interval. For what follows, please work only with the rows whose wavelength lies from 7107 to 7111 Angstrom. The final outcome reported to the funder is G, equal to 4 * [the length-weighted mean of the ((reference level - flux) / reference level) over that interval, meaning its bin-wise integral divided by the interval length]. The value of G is 0.138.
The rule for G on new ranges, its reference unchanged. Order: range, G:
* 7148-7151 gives 0.211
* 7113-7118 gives 0.143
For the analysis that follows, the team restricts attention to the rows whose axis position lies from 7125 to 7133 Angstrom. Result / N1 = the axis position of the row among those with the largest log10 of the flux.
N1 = 7128.64 Angstrom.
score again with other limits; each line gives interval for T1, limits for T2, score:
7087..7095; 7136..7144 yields -0.19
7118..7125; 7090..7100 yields 0.19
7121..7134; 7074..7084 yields 0.05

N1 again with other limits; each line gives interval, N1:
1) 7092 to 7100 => 7099.16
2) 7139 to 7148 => 7141.79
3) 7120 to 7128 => 7122.08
